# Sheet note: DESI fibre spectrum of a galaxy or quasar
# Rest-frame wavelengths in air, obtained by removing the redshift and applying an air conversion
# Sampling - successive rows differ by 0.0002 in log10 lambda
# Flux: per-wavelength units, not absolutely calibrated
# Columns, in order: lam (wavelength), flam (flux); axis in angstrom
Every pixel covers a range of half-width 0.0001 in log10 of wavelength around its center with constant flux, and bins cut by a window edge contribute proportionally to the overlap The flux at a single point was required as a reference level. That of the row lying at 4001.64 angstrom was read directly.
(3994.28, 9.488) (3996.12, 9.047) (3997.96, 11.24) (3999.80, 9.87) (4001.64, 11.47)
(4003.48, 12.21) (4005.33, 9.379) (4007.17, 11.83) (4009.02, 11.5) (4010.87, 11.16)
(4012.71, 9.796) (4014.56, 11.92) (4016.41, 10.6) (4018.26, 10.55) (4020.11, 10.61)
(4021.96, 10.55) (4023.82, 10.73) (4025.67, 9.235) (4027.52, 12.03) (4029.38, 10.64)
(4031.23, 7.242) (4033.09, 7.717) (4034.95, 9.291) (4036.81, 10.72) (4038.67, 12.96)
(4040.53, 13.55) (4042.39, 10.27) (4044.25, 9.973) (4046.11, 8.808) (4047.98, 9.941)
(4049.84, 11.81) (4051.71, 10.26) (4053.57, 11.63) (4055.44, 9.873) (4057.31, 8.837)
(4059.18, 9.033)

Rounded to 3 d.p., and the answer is 11.470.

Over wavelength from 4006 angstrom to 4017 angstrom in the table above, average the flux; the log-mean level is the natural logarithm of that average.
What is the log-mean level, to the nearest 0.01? 2.41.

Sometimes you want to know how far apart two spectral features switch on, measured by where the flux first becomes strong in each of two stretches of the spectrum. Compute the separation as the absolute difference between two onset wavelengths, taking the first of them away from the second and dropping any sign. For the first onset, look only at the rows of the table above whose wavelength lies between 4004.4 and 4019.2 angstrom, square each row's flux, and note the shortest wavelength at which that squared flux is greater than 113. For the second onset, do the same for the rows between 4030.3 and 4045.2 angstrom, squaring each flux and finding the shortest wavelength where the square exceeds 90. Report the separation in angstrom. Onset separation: 29.6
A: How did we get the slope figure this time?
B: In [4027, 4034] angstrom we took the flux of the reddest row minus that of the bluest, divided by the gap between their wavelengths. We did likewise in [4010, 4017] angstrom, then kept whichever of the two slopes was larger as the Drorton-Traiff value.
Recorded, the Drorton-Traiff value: -0.10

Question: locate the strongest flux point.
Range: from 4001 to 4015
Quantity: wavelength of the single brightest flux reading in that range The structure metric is 4003.48 angstrom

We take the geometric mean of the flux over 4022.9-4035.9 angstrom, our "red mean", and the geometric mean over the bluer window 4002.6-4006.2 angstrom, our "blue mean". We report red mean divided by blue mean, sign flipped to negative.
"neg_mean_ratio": -0.88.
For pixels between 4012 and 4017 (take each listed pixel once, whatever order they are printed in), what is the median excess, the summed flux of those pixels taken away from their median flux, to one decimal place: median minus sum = -21.7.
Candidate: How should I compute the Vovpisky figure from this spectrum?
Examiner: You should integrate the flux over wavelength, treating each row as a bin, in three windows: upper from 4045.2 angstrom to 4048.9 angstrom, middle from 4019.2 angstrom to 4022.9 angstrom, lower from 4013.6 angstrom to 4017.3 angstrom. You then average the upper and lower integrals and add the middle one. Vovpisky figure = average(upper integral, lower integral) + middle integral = 77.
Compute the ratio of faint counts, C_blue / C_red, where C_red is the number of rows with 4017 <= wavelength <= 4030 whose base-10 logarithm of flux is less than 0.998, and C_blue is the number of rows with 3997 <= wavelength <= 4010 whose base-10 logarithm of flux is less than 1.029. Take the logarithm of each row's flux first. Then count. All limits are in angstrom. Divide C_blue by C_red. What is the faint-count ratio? 2.0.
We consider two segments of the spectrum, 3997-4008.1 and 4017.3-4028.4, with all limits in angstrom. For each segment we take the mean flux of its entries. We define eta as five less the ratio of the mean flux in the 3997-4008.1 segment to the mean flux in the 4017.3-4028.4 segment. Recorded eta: 3.96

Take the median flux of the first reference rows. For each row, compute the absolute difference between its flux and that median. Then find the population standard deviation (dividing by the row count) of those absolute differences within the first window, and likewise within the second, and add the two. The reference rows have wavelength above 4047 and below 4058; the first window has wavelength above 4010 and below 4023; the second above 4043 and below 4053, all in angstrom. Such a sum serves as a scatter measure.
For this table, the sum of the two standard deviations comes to 1.2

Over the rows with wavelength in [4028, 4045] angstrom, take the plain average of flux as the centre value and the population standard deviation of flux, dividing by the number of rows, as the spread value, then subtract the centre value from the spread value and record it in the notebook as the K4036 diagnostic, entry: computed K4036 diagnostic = -8.3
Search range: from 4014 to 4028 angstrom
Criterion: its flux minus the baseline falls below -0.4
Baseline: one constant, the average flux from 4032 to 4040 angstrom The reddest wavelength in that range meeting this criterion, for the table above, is 4025.67 angstrom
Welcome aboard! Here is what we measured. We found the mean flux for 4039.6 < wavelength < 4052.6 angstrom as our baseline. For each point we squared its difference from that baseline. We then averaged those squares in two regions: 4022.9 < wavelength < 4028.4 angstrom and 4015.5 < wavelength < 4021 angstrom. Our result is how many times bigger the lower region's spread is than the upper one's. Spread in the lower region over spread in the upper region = 0.00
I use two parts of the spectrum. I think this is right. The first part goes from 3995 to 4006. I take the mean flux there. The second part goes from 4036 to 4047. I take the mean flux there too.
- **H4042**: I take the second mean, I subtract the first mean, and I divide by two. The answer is 0.26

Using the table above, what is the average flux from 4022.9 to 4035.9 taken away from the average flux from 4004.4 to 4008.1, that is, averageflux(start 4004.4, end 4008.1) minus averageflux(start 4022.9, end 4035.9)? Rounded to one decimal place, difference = 1.0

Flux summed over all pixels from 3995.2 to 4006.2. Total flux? 63.2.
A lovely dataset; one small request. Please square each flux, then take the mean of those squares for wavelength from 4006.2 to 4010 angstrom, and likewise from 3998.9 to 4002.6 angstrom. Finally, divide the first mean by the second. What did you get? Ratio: 1.2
